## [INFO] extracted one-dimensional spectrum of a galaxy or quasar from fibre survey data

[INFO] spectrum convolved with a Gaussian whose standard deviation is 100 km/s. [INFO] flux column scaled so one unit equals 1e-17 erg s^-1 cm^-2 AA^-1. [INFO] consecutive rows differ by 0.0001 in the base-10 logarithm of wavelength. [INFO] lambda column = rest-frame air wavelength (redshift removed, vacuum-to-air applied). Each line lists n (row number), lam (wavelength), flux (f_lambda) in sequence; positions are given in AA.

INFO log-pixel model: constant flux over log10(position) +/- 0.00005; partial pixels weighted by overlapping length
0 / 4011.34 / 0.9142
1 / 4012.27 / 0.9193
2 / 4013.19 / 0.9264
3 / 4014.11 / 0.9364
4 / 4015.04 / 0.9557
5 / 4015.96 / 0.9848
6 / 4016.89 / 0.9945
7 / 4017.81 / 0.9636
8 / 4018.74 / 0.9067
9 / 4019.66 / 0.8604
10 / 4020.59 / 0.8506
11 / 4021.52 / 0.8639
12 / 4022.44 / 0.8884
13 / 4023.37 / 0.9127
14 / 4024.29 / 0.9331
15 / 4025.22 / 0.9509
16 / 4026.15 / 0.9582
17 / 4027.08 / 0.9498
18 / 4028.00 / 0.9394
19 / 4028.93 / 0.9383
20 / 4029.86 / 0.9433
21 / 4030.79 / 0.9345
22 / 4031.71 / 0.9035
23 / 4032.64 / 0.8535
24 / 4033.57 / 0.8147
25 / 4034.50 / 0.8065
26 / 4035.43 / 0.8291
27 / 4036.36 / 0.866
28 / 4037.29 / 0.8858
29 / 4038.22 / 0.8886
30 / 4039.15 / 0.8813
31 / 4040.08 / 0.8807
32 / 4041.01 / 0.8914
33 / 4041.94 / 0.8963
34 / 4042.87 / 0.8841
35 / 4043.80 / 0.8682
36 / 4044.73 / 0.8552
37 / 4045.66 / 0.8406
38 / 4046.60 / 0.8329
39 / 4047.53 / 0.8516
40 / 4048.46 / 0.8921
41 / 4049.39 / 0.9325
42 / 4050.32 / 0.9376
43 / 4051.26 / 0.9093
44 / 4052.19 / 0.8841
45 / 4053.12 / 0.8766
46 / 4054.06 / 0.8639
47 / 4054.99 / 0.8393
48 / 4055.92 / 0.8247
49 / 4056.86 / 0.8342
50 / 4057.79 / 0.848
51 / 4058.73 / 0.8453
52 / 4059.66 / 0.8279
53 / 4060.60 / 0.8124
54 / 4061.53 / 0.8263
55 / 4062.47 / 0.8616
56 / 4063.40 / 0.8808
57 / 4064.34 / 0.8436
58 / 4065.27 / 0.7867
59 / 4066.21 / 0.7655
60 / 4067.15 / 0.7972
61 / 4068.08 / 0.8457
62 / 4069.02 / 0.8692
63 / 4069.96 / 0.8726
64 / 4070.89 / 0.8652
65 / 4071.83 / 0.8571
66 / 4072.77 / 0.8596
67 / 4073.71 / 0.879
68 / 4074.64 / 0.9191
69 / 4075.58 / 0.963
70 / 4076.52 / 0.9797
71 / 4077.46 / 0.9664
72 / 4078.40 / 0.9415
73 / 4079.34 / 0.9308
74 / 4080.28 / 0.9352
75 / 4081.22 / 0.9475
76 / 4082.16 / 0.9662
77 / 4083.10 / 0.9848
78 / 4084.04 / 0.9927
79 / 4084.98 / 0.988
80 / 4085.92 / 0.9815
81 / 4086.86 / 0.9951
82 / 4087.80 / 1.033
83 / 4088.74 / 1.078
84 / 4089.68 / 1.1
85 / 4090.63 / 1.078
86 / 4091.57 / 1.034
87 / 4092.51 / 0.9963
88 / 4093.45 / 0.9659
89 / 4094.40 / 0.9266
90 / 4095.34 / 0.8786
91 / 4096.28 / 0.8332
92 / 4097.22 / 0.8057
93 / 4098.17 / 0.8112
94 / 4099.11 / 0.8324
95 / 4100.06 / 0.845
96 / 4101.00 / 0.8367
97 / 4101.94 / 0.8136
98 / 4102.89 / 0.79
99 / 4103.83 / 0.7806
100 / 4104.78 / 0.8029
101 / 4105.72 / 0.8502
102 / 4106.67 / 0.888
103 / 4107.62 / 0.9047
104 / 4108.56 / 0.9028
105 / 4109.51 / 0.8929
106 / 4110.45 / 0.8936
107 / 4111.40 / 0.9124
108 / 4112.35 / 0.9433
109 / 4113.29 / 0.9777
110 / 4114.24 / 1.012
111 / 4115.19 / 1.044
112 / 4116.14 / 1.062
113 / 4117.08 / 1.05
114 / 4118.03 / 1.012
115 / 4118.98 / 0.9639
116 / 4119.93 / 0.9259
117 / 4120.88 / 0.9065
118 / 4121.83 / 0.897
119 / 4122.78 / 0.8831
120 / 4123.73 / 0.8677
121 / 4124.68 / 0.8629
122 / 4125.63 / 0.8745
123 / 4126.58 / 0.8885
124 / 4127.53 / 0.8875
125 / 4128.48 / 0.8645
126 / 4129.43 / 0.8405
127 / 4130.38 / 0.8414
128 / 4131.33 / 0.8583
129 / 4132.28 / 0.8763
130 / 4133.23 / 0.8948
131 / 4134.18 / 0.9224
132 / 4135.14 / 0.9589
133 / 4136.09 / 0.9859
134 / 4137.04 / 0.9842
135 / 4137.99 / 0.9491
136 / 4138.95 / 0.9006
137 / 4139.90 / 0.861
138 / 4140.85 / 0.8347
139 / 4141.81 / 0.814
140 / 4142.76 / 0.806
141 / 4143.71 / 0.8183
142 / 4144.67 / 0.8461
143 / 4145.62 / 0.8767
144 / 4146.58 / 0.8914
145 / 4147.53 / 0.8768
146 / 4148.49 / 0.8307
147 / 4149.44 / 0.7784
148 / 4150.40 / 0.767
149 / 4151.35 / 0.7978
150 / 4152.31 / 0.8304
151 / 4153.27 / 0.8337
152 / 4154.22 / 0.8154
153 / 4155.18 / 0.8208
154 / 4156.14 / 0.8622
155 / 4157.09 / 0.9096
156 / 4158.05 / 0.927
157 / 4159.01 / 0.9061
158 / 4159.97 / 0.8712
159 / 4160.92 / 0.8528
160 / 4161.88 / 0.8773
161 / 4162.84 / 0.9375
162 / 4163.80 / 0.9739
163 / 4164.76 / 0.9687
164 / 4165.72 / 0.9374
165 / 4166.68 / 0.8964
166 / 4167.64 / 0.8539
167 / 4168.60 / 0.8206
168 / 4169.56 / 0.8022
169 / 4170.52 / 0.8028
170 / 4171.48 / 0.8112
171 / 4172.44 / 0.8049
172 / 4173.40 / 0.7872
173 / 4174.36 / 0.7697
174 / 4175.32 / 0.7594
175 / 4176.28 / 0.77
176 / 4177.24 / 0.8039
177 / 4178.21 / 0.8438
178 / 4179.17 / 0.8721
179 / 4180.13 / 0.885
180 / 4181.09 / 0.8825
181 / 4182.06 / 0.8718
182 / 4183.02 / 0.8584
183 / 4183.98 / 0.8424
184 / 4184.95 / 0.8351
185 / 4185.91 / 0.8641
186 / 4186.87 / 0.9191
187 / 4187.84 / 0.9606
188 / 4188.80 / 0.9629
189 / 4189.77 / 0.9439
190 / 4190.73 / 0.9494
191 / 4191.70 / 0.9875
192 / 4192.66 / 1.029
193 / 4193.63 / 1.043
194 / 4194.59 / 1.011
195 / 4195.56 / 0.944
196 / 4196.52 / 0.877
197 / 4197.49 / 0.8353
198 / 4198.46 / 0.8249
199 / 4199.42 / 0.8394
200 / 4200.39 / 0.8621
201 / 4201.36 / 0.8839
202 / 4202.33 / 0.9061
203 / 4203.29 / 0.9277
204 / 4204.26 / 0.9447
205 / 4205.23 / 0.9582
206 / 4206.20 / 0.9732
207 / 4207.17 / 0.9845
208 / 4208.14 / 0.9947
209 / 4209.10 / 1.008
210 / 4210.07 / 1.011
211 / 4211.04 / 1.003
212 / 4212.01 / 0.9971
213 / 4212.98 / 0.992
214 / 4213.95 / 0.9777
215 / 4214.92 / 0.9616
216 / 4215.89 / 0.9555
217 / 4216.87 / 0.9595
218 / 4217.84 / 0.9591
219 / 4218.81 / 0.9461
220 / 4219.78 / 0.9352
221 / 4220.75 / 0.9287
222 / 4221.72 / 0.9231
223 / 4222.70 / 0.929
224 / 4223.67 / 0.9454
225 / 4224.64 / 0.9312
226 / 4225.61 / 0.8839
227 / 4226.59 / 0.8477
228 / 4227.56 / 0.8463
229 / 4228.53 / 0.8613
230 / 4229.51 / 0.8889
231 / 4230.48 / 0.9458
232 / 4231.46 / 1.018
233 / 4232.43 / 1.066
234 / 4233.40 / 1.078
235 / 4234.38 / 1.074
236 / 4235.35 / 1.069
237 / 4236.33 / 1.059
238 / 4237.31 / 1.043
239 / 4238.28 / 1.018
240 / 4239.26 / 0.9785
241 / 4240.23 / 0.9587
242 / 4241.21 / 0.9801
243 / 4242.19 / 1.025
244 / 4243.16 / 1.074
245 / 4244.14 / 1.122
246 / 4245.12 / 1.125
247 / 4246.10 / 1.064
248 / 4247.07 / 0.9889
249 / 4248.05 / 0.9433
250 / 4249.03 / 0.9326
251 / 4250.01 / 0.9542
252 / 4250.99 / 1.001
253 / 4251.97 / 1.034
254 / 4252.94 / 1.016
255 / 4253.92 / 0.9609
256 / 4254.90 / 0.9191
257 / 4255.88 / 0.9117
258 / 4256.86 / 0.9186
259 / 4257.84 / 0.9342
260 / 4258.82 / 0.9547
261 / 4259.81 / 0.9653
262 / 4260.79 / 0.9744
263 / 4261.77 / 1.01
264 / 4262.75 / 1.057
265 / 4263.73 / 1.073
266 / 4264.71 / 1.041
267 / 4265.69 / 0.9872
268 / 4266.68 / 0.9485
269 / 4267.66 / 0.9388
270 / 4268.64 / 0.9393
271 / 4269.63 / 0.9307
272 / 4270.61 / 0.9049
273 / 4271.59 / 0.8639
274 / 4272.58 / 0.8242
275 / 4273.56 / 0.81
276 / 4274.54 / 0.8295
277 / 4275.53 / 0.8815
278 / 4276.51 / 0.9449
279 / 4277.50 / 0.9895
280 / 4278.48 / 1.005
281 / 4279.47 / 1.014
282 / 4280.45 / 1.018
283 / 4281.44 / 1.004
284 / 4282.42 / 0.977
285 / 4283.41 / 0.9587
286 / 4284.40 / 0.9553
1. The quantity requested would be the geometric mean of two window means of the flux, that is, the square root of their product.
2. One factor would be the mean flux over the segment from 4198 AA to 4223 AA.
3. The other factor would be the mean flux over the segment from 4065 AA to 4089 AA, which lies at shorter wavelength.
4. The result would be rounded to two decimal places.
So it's 0.93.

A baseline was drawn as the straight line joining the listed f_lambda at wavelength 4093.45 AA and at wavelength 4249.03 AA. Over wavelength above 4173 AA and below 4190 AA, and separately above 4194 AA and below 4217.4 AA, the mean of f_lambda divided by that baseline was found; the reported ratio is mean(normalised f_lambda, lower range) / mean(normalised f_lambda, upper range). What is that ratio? 0.90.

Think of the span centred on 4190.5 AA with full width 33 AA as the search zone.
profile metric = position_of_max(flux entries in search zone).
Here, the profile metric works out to 4193.63 AA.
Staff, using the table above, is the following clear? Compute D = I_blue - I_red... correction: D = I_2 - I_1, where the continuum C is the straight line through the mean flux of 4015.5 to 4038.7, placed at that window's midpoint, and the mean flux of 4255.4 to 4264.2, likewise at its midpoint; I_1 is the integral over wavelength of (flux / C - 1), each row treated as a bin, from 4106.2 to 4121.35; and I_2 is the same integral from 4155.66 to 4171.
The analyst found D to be -1.4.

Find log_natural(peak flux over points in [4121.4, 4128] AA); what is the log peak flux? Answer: -0.11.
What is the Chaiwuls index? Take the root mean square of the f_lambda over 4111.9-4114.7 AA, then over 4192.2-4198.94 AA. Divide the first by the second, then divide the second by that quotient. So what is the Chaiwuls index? 0.91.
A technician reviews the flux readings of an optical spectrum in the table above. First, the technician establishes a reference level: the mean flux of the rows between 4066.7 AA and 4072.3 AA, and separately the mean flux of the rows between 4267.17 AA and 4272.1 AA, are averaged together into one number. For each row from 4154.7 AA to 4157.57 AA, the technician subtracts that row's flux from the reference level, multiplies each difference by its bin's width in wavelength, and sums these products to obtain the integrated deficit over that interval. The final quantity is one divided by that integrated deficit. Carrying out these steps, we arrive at 18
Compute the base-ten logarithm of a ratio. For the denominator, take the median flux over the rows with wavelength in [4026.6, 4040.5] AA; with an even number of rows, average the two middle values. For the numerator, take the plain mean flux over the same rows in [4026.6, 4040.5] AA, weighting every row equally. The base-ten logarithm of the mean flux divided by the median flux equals 0.001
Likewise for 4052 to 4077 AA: 0.000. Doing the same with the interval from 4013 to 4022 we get -0.003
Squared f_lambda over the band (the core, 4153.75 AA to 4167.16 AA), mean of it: 0.81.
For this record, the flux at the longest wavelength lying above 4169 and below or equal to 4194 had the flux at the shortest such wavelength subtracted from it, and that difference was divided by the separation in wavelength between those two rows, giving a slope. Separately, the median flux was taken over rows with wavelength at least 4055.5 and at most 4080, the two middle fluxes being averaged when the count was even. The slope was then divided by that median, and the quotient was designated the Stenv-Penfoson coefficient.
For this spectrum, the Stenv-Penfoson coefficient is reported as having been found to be 0.012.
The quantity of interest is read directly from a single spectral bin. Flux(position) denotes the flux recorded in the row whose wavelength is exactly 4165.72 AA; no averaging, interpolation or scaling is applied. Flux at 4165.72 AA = 0.9374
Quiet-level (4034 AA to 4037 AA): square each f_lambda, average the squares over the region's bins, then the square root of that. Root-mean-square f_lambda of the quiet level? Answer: 0.834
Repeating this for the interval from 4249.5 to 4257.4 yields 0.965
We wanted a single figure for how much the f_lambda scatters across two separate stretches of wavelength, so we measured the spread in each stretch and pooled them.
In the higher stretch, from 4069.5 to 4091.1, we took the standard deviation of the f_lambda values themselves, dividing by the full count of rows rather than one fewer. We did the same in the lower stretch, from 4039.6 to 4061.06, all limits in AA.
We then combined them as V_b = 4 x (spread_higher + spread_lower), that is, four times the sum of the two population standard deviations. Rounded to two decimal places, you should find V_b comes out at 0.40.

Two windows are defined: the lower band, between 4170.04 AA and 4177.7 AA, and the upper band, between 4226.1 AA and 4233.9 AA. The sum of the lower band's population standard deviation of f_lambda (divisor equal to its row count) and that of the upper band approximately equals 0.11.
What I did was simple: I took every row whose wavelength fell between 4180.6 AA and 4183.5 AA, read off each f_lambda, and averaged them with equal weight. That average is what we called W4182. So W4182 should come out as 0.871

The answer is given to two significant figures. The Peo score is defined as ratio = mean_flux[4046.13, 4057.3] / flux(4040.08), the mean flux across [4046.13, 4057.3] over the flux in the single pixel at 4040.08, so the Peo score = 0.99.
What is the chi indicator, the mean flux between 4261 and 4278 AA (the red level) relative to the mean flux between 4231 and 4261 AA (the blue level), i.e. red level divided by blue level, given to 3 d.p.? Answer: 0.935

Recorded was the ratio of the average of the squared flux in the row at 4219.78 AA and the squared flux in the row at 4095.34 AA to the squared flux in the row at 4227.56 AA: 1.15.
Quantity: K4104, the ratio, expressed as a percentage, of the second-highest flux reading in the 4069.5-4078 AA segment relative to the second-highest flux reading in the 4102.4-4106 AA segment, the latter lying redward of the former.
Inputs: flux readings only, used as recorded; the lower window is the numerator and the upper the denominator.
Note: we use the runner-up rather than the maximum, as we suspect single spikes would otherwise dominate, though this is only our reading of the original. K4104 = 120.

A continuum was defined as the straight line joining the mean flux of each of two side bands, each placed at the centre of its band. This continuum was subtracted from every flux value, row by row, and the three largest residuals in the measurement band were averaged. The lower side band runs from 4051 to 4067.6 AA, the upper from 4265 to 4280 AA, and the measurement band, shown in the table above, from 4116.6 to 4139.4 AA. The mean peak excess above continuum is 0.151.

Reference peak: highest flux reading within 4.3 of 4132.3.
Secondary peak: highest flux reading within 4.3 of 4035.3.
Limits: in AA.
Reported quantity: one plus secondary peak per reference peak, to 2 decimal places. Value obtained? 1.92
